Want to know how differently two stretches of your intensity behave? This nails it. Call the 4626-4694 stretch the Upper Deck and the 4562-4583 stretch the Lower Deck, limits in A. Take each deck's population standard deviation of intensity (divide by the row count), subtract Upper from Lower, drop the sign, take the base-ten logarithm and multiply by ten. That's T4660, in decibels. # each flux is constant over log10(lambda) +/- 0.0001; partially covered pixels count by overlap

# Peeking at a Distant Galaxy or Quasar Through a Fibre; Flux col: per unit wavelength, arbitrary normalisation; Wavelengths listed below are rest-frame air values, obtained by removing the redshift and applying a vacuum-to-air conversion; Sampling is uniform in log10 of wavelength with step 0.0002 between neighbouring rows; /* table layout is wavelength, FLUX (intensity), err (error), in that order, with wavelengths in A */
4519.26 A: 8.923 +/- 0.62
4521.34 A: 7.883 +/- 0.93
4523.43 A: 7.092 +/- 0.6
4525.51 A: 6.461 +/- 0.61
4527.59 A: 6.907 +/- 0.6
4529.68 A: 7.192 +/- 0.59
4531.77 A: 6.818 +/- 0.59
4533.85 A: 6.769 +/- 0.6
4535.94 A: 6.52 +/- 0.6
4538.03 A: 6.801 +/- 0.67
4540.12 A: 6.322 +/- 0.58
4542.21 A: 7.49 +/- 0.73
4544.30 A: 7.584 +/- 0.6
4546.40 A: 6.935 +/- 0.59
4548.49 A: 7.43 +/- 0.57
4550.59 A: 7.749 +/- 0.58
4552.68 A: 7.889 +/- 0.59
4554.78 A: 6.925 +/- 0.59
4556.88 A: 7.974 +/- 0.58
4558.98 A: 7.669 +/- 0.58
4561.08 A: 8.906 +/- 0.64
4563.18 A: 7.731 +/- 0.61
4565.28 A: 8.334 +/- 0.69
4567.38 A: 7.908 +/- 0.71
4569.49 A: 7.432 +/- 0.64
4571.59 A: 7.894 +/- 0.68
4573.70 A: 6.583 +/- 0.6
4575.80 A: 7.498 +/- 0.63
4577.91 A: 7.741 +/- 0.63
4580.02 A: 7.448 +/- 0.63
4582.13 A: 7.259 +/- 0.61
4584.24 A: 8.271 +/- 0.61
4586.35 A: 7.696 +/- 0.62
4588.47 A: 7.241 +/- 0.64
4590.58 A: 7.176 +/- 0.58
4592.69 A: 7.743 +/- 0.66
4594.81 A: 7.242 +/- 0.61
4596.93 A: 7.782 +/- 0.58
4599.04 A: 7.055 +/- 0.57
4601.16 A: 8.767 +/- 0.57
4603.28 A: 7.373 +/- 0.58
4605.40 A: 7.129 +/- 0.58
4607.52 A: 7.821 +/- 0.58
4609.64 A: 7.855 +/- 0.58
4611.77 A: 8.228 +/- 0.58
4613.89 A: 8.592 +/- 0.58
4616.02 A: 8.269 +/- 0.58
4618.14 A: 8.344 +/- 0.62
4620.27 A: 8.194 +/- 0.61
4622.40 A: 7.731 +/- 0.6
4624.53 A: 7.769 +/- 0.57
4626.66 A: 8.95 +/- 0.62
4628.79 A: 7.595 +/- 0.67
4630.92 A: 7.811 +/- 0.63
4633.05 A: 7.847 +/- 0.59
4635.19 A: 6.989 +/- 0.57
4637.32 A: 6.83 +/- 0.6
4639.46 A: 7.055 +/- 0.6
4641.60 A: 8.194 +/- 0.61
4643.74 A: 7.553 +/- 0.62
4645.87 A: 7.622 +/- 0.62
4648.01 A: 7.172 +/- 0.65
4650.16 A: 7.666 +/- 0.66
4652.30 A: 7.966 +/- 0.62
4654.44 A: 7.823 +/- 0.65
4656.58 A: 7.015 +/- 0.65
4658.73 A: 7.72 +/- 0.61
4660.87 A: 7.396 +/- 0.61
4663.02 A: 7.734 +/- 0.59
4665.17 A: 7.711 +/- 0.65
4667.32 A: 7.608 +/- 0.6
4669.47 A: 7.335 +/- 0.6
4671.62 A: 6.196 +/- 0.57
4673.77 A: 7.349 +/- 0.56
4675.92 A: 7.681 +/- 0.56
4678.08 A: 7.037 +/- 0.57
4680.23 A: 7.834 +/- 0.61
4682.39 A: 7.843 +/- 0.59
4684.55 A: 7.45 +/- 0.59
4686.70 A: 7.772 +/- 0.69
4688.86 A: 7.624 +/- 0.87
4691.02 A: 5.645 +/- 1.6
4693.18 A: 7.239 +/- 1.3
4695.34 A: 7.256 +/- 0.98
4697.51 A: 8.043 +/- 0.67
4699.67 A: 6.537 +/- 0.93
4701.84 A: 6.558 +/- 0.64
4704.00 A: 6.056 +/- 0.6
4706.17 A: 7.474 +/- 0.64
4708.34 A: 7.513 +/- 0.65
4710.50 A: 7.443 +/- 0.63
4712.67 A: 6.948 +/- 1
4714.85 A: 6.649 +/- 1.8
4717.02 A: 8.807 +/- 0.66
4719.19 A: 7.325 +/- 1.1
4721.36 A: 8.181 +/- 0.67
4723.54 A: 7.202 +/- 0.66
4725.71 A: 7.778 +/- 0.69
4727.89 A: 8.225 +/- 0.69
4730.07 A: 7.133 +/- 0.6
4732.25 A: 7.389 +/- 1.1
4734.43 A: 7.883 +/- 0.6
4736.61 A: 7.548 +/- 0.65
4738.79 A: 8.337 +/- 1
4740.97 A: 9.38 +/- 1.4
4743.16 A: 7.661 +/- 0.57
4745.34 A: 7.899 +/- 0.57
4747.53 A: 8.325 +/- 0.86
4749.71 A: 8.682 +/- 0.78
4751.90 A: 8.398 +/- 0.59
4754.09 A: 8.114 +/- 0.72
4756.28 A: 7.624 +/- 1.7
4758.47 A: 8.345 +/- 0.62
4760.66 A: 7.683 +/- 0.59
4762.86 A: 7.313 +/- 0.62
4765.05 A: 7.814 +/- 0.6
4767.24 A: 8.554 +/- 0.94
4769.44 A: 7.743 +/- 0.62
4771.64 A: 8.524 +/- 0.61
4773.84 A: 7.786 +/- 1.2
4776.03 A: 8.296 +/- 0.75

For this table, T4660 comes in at -9.0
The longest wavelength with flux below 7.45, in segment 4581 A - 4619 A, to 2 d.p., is 4605.40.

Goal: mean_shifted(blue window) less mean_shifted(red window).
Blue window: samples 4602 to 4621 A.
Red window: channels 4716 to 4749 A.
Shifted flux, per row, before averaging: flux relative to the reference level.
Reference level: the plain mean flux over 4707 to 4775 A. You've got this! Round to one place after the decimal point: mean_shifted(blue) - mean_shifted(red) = 0.0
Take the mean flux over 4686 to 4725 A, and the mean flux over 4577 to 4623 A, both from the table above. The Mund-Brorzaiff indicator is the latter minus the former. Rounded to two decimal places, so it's 0.53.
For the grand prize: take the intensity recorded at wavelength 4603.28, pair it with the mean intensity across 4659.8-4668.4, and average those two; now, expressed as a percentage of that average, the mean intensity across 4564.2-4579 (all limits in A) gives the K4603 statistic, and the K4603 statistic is 102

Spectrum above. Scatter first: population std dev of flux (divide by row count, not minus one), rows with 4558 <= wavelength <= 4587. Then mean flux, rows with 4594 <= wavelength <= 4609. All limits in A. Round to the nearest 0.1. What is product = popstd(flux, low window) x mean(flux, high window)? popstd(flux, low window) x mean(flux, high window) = 4.0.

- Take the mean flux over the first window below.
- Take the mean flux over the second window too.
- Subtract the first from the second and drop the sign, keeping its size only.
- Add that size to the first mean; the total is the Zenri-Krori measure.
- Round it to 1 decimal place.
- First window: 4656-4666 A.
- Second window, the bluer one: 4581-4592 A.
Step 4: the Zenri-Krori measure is 7.5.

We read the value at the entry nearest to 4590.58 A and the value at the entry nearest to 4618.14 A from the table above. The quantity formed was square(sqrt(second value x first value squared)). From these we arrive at 430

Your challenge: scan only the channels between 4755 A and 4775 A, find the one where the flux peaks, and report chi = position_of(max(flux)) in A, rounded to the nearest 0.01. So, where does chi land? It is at 4767.24 A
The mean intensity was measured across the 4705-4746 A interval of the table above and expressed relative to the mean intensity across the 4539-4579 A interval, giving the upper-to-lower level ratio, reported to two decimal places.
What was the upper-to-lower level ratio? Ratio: 1.02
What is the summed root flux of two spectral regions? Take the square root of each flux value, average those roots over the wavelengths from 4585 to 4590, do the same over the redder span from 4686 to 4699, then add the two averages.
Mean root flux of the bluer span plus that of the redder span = 5.42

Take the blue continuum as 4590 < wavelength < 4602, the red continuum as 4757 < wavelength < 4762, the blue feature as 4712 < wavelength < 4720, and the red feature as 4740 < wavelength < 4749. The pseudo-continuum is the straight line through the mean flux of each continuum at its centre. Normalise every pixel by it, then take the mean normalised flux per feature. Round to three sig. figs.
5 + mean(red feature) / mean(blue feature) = 6.11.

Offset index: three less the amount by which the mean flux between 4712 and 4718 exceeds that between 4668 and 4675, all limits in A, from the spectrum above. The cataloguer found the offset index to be 2.5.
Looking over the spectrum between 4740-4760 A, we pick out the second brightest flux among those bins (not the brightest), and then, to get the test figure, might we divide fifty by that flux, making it 5.8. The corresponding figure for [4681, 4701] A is 6.4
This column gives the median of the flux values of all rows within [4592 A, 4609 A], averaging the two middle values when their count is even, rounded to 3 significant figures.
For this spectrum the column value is 7.56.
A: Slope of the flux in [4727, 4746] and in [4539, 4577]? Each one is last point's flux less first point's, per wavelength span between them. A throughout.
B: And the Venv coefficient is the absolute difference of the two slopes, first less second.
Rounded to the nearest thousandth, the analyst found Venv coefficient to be 0.052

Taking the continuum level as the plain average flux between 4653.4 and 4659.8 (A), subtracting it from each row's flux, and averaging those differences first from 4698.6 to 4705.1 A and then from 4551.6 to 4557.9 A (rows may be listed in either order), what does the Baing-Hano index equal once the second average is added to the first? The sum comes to -1.1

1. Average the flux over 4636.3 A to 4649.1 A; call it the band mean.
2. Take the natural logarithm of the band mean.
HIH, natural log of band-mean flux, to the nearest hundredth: 2.00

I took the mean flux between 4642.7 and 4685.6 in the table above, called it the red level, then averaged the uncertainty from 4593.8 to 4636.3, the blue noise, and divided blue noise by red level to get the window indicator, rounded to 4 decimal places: 0.0793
